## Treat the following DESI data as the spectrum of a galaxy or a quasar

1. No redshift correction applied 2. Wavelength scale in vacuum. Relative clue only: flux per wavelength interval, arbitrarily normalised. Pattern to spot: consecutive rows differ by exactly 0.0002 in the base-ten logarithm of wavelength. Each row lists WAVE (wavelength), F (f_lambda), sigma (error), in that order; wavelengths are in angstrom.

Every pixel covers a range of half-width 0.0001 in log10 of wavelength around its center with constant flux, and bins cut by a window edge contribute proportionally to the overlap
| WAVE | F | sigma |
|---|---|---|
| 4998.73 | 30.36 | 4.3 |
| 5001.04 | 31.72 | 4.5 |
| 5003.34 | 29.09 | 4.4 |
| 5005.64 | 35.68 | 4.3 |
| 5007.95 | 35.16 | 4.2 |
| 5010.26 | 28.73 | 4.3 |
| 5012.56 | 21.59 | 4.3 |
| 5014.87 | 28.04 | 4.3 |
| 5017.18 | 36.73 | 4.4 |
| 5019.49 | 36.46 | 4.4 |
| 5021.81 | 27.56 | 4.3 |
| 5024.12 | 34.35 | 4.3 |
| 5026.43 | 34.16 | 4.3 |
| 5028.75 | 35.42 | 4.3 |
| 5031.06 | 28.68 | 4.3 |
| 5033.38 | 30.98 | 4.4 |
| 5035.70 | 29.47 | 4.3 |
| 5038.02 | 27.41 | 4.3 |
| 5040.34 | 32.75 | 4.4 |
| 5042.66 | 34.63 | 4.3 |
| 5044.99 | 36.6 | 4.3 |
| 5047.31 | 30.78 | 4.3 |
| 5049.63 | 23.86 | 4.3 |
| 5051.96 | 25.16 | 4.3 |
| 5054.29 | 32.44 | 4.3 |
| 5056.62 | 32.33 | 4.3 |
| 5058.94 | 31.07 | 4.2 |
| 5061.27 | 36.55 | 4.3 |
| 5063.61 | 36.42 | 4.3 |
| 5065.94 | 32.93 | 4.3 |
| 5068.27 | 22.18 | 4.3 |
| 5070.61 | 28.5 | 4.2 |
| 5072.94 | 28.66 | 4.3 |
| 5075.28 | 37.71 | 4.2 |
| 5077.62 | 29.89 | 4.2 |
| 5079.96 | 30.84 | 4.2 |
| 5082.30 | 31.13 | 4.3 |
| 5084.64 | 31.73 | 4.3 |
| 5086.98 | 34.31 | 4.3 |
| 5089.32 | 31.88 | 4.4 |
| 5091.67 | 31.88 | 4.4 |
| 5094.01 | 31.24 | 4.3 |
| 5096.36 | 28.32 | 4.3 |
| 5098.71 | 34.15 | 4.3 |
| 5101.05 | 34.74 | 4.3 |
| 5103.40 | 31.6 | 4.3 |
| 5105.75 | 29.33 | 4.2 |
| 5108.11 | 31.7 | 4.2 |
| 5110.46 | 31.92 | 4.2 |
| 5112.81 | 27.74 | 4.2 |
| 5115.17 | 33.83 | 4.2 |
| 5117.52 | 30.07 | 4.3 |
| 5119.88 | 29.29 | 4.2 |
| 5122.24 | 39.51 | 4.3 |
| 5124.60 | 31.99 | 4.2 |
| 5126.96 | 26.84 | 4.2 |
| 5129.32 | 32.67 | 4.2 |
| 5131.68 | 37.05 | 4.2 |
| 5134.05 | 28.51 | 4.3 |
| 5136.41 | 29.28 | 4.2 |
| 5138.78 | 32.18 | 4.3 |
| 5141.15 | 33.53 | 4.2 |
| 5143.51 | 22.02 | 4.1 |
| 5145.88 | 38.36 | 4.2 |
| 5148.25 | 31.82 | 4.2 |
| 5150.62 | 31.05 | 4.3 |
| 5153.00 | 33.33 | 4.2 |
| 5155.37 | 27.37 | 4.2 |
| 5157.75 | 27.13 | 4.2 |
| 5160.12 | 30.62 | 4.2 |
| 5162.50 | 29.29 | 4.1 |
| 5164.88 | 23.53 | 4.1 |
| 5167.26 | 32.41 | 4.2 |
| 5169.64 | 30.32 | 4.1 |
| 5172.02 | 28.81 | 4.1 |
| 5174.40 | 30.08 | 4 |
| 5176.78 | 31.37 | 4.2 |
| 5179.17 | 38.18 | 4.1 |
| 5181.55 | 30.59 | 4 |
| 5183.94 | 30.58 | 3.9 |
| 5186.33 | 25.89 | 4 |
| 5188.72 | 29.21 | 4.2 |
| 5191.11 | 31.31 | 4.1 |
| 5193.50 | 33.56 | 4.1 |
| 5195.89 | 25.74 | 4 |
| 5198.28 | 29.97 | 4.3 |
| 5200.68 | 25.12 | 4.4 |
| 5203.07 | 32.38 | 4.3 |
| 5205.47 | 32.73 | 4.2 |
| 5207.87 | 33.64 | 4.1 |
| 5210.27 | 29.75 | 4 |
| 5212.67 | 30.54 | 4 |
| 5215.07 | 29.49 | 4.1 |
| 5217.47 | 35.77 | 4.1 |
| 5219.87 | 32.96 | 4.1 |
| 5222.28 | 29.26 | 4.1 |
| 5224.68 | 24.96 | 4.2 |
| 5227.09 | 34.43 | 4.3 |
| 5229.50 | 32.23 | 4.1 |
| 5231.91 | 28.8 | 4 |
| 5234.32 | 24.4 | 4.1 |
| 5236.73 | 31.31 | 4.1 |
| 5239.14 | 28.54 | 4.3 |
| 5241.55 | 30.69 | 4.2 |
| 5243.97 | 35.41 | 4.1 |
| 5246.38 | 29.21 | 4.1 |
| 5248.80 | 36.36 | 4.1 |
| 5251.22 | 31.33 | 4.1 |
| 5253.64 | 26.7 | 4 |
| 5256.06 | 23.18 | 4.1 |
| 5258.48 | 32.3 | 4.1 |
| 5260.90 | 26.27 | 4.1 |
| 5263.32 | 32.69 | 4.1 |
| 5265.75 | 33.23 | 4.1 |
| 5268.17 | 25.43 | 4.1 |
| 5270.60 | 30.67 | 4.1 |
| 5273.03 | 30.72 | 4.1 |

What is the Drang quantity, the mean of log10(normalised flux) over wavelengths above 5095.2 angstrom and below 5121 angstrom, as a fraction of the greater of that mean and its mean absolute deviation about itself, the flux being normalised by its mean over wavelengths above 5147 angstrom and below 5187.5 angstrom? 0.5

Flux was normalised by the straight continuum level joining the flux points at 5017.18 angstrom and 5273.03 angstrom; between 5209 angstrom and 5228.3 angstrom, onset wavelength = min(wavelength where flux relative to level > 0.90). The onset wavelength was 5210.27 angstrom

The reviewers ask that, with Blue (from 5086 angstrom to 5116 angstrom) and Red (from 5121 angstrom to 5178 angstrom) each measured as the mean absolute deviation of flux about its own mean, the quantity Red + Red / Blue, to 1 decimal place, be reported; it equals 4.8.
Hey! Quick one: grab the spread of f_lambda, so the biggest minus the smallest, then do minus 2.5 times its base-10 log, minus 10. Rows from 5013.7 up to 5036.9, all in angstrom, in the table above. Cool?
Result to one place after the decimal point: -12.4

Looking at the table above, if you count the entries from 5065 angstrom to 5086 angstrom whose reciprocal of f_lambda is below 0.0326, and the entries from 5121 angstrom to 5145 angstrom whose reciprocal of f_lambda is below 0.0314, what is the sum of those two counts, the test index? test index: 11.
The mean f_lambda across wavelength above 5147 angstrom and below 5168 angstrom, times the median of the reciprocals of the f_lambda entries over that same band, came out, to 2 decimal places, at 0.97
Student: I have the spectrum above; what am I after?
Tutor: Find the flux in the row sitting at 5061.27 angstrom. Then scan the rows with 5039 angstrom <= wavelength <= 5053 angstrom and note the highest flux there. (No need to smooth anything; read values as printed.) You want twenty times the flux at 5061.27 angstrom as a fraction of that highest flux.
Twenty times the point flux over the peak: 20.0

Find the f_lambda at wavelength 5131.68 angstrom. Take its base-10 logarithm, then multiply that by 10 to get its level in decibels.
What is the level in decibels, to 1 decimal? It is 15.7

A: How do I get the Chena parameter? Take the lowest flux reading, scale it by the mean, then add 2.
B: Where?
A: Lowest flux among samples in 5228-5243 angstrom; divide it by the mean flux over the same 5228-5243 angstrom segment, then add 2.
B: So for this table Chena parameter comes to 2.83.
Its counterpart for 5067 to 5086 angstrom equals 2.74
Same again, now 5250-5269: 2.80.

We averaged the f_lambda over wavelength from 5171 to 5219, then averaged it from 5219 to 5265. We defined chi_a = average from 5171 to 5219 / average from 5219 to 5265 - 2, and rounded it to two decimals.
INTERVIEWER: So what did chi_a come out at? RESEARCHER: -0.98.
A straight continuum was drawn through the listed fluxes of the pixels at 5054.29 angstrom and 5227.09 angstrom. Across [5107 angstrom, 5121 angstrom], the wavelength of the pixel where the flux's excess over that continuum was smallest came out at 5112.81 angstrom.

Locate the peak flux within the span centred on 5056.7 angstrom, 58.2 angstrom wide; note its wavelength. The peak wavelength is 5075.28 angstrom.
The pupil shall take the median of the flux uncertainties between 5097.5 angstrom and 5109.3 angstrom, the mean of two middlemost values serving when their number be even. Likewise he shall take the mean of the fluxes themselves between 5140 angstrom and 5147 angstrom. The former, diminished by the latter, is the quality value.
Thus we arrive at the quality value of -27.0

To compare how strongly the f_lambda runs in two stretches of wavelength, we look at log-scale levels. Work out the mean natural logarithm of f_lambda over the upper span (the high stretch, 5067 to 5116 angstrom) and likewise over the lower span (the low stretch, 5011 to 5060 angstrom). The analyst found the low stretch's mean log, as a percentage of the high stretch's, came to 100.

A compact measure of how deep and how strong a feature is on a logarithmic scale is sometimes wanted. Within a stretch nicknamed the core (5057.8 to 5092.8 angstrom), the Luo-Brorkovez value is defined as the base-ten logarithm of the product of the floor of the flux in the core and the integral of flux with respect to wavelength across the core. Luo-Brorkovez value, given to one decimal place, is 4.4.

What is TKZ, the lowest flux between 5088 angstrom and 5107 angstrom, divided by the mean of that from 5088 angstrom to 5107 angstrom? 0.89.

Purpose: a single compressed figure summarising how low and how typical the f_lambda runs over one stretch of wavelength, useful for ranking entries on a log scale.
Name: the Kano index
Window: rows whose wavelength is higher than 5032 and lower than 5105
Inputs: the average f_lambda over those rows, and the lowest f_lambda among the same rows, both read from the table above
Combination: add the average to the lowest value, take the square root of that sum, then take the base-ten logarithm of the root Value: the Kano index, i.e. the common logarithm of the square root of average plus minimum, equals 0.864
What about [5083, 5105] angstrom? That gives 0.891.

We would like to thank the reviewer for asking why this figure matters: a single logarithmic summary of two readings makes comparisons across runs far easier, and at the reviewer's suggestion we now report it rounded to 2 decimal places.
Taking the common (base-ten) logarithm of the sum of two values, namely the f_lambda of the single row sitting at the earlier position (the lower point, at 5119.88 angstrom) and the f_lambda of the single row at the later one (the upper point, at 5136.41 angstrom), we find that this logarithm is 1.77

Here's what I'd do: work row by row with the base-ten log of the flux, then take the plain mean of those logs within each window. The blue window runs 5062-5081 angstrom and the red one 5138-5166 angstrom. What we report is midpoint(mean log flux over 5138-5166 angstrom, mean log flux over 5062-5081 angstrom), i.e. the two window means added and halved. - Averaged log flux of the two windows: 1.48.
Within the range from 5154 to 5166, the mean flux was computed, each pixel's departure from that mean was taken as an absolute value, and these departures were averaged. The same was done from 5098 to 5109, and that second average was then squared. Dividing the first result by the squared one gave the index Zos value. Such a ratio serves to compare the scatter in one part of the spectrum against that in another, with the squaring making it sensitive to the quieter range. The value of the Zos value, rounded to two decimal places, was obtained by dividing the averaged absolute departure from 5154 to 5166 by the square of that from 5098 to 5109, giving 0.65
